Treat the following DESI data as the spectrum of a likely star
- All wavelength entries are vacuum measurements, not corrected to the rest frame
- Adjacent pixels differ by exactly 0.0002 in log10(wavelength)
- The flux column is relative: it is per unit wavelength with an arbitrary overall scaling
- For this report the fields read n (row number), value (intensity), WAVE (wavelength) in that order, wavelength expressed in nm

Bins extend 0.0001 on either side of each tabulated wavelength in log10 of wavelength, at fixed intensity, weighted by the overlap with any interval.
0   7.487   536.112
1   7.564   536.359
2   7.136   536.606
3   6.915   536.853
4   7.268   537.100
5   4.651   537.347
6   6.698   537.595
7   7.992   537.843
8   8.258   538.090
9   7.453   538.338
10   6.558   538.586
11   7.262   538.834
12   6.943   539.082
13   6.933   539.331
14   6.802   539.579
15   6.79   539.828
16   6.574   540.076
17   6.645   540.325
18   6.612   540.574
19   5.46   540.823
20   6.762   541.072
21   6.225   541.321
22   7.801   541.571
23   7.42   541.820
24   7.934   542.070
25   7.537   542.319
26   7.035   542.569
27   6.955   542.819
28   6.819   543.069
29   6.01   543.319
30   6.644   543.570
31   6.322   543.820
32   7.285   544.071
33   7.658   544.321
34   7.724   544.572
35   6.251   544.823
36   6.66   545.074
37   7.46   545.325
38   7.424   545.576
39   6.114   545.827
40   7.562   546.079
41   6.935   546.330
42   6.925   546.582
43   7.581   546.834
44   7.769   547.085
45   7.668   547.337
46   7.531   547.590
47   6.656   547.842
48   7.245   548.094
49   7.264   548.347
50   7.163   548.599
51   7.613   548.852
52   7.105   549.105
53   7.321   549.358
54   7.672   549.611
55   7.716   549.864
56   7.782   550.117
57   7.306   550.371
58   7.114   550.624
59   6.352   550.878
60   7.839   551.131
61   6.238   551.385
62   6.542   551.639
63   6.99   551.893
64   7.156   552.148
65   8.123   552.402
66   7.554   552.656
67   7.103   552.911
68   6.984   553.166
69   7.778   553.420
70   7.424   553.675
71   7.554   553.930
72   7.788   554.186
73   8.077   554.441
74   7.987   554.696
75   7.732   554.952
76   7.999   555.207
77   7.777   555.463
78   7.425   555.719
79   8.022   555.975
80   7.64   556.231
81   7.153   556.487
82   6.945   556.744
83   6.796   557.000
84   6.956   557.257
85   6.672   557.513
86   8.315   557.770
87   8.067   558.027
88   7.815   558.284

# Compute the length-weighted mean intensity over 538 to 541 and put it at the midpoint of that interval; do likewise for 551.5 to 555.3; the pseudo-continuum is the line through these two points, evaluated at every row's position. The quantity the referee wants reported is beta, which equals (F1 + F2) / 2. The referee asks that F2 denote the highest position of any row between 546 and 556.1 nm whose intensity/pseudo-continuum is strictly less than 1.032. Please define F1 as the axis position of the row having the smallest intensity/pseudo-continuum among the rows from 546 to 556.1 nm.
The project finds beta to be 553.55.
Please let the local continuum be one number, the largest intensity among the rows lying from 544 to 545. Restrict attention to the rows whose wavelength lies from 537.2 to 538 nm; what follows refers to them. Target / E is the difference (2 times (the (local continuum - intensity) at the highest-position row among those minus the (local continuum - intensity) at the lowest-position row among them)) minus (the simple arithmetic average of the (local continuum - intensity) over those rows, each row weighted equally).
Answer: -8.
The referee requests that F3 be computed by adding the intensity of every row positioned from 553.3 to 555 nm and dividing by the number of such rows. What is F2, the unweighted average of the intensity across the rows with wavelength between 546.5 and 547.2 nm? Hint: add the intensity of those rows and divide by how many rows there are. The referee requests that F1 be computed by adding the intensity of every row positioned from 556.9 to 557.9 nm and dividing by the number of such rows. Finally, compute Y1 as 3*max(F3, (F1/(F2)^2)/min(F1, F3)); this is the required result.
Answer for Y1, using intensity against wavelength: 23.3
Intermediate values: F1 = 7.18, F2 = 7.4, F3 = 7.8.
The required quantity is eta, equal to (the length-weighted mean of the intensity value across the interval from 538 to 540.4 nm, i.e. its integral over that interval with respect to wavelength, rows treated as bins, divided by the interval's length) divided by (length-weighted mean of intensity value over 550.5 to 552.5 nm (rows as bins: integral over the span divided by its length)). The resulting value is 1.00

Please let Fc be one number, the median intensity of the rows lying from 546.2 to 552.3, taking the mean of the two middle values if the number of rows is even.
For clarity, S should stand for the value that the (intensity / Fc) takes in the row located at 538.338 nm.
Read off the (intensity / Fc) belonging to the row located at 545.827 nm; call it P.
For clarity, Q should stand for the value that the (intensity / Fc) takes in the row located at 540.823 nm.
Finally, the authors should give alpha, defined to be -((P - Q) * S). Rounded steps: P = 0.84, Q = 0.75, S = 1.03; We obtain -0.09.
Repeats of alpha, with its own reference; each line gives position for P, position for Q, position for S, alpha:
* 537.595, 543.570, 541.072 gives -0.01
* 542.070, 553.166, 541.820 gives -0.13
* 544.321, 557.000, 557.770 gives -0.14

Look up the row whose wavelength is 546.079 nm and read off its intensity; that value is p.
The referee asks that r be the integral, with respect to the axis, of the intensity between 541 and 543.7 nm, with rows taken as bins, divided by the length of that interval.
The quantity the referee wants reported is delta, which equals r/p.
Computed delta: 0.928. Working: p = 7.562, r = 7.02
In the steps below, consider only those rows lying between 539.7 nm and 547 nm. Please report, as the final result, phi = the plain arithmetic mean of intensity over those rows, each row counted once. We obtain 6.94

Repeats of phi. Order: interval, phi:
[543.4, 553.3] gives 7.19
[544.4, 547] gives 7.06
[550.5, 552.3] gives 6.89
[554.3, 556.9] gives 7.68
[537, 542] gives 6.86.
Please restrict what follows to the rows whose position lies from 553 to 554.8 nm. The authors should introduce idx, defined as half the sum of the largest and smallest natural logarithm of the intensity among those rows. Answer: 2.02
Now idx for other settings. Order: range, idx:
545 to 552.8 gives 1.95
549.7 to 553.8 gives 1.96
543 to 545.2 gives 1.92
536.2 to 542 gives 1.82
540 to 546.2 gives 1.88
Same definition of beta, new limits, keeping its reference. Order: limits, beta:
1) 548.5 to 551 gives 550.88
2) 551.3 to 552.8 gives 552.02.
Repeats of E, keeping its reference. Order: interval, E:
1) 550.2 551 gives 1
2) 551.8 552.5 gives -3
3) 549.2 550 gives -1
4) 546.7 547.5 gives 0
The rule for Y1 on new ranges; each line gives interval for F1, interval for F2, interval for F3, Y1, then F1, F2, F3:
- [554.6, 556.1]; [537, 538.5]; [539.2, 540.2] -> 20.3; 7.82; 7.1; 6.8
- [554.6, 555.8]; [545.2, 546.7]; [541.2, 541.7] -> 21.0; 7.78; 7.1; 7.0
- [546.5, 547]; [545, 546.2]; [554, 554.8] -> 23.9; 7.25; 7.0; 8.0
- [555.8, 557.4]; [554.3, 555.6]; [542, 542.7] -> 22.5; 7.25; 7.9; 7.5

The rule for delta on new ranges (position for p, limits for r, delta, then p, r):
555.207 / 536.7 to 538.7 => 0.873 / 7.999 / 6.98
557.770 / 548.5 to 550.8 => 0.890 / 8.315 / 7.40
